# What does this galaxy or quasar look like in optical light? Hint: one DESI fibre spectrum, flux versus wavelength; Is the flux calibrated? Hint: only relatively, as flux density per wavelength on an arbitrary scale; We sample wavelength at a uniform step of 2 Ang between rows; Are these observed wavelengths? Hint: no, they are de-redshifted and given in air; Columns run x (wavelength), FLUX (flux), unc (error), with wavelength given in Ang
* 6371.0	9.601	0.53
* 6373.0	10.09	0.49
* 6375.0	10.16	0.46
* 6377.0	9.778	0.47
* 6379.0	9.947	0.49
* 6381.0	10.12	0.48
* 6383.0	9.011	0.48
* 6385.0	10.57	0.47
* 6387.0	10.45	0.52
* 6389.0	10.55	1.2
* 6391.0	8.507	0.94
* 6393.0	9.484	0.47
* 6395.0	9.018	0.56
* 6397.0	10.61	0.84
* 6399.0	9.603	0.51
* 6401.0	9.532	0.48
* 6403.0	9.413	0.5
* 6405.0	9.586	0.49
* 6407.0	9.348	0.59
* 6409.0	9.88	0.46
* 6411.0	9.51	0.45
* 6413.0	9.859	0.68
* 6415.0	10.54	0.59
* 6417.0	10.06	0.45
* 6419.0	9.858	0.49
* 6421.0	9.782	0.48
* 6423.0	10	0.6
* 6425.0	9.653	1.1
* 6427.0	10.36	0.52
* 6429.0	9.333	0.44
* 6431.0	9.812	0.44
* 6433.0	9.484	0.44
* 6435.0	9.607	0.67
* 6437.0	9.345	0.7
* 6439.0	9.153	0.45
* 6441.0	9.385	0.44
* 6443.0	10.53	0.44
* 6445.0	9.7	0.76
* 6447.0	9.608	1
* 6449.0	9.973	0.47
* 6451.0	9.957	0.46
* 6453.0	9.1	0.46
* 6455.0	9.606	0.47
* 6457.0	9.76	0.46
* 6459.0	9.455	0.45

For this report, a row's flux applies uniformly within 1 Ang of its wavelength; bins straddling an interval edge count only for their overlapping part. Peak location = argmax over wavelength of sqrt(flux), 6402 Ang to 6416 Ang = 6415.0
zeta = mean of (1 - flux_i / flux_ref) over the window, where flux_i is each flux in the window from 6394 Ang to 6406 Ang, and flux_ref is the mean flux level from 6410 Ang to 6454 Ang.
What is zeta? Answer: 0.013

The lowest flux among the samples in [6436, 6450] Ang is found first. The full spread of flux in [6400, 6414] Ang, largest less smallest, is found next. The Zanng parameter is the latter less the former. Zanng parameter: -8.6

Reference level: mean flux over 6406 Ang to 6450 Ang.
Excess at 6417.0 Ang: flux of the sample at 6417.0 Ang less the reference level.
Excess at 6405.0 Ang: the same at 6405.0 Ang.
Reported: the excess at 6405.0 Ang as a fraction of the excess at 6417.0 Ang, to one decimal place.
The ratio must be -0.6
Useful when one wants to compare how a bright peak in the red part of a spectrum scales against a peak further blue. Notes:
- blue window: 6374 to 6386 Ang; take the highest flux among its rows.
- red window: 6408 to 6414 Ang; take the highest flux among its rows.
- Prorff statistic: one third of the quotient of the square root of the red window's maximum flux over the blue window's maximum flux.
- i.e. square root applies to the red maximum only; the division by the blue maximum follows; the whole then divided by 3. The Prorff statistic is 0.099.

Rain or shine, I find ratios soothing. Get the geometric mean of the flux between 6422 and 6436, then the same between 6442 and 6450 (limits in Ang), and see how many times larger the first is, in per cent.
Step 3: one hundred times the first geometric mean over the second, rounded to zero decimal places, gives 98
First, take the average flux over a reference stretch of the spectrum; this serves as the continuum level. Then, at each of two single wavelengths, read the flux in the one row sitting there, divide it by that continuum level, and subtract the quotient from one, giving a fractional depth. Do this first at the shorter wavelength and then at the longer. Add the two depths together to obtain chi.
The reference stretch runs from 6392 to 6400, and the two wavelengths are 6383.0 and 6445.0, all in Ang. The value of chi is 0.067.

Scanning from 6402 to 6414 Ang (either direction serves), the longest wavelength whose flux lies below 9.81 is 6411.0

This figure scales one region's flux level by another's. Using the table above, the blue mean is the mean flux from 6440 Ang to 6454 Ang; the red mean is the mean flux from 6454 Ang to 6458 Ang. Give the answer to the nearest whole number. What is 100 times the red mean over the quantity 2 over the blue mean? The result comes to 4721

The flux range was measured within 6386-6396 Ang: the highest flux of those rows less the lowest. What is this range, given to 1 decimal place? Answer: 2.0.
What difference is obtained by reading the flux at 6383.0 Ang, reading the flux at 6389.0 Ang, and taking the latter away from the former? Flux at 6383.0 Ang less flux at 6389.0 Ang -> -1.5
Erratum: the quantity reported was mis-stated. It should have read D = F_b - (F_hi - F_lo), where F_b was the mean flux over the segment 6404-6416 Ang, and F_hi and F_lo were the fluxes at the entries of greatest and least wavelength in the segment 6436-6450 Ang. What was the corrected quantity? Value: 9.2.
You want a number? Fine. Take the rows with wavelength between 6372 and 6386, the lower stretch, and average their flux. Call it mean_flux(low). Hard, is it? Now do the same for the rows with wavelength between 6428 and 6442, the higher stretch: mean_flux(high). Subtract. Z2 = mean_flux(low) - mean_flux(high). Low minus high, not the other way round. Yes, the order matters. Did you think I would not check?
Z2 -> 0.5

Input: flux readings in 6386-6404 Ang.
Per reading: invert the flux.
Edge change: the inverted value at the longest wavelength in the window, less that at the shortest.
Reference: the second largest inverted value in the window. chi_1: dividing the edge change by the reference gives 0.10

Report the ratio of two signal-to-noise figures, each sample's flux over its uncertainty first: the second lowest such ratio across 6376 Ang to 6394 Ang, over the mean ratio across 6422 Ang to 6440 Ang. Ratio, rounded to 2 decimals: 0.51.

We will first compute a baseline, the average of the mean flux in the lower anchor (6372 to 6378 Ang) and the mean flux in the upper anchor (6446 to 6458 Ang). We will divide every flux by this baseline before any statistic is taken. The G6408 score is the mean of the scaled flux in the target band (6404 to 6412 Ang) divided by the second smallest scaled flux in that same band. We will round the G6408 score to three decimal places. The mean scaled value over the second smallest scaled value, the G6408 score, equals 1.007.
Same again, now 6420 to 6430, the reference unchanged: 1.018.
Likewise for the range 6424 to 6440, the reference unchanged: 1.028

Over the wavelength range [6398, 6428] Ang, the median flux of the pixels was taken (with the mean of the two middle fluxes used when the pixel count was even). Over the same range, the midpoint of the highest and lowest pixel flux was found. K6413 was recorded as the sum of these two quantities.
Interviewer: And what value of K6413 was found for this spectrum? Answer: 19.7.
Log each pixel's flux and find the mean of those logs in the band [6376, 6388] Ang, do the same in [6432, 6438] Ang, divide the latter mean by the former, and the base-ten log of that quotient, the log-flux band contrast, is -0.010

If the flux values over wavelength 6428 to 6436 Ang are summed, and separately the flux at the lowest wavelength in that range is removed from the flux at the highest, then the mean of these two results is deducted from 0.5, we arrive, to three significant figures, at -18.8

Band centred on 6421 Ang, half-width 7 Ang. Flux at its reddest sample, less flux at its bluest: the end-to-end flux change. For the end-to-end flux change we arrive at -0.18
